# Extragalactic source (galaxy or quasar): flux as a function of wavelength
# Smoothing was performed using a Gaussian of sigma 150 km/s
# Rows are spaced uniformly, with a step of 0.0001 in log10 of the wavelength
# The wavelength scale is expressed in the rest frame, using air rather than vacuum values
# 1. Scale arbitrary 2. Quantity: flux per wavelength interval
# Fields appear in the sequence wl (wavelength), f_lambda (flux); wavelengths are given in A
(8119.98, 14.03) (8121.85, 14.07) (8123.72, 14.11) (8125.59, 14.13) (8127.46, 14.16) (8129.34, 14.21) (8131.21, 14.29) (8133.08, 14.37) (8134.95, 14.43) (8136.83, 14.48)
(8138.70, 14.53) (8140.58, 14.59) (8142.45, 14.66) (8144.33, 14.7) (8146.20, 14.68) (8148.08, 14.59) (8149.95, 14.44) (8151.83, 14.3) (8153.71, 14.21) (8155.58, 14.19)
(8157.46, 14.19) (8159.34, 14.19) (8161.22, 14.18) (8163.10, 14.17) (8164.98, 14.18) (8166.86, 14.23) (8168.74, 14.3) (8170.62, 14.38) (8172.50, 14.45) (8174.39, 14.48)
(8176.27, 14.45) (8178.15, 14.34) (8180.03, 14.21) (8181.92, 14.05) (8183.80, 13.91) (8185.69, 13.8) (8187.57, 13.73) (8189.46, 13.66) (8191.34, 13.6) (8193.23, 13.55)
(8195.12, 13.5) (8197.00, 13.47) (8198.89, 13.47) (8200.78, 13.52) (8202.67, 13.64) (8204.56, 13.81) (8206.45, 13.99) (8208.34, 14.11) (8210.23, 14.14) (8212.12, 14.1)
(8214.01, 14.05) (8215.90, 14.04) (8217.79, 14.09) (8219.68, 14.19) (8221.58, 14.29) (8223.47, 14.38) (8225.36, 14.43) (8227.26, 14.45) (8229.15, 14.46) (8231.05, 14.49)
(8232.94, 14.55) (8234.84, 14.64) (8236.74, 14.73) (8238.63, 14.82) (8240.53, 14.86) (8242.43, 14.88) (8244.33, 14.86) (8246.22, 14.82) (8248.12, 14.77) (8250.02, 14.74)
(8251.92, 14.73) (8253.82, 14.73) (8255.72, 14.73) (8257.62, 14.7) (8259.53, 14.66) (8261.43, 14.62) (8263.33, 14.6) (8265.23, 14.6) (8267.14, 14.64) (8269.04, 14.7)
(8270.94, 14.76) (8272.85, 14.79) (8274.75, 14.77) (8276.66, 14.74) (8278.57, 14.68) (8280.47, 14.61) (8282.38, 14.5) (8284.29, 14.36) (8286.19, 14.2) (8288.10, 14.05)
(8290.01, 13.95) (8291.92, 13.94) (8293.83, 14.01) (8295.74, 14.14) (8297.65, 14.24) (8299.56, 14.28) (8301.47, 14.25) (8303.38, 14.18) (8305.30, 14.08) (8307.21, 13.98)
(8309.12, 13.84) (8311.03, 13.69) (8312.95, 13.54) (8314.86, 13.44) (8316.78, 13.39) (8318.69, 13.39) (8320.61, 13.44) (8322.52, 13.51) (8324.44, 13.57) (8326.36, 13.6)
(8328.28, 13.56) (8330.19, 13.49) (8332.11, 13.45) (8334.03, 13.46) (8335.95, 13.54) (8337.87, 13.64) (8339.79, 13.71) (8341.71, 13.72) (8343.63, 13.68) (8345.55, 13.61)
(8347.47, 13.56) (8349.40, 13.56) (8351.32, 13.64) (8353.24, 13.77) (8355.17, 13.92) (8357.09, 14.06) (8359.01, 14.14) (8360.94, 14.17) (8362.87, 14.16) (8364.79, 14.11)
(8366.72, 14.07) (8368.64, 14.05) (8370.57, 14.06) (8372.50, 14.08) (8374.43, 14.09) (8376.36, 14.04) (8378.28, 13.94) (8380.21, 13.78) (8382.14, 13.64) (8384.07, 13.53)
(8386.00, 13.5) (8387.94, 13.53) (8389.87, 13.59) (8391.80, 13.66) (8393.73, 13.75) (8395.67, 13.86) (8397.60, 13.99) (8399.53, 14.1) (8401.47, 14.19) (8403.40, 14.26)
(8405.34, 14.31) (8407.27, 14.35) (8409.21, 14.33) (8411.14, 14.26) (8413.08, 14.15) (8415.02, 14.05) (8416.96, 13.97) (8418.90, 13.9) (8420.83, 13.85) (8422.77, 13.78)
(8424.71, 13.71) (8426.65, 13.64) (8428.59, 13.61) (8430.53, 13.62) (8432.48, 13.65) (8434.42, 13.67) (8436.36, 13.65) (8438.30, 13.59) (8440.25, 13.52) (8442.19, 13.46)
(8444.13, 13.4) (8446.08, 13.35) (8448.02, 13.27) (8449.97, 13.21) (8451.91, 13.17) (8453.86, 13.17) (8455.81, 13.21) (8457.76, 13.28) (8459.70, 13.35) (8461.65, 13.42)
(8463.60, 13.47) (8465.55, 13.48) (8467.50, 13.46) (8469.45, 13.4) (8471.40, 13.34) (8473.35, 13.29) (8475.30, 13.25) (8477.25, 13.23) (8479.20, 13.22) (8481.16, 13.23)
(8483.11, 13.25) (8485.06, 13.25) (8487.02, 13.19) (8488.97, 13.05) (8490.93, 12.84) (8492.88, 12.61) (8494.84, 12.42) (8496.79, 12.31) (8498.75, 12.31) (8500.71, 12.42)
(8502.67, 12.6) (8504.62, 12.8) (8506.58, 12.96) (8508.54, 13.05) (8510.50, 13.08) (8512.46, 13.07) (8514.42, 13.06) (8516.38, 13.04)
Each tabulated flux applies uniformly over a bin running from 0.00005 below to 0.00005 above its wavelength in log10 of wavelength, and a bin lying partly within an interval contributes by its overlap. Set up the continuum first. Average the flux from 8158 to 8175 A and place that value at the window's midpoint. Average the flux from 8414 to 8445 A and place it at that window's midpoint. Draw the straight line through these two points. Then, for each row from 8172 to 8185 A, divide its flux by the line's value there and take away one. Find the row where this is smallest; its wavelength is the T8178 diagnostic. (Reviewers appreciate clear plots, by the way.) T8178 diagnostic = 8183.80 A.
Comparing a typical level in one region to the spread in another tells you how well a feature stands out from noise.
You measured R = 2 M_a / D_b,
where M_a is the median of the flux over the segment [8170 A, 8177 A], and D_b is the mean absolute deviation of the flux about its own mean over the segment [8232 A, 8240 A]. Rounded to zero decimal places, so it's 321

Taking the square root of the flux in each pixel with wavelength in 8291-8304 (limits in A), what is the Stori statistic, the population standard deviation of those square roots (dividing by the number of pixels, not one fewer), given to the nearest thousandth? 0.016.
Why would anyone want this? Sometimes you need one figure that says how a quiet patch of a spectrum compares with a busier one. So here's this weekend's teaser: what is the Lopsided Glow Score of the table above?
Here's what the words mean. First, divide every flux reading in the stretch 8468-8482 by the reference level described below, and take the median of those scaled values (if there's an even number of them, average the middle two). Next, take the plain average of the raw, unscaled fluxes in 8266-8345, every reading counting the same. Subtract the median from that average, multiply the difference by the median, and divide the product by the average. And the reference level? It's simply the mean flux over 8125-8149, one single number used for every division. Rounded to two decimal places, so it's 0.86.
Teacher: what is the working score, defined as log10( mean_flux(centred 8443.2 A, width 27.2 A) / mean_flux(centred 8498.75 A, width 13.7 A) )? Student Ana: 0.031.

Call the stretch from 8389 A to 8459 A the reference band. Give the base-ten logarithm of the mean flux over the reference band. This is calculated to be 1.14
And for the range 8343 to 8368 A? 1.14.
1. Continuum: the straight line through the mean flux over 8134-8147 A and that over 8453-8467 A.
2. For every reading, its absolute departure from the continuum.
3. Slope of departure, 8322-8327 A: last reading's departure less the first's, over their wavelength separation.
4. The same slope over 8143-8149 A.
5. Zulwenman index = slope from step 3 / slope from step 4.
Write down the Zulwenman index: 1.1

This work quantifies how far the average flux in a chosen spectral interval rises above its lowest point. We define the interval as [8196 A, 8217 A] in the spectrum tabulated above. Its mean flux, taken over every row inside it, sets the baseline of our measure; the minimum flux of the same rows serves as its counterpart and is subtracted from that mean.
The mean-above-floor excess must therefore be 0.38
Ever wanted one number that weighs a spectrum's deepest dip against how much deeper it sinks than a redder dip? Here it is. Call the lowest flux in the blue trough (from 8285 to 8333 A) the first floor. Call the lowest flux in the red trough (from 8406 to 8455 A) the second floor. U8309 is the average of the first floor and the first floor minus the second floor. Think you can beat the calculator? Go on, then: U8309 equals 6.8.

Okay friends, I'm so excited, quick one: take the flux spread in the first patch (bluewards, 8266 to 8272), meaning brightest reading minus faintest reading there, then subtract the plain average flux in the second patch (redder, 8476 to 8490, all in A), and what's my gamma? -13.1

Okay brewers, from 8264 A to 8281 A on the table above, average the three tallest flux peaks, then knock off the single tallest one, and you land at -0.017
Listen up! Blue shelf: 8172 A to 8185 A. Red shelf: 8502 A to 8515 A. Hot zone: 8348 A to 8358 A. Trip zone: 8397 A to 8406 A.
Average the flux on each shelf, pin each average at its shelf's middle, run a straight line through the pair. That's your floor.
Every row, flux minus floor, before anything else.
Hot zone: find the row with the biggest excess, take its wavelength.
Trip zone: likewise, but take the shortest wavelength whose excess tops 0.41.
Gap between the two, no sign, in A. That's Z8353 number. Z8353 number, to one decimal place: 40.5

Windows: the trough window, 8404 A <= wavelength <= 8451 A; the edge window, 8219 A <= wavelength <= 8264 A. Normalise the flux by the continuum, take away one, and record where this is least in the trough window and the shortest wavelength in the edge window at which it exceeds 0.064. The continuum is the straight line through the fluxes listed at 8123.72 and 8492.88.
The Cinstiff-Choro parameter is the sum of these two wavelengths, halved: 8341.5 A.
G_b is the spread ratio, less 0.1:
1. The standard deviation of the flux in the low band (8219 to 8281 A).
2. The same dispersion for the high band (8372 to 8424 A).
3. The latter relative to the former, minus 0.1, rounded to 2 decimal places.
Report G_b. 1.47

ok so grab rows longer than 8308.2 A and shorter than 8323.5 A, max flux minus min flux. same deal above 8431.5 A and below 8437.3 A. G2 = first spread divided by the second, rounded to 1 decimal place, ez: 22.5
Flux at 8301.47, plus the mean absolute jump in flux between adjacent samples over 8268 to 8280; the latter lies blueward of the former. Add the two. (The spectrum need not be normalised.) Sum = 14.3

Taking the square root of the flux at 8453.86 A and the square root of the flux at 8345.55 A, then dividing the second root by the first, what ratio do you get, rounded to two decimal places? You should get 1.02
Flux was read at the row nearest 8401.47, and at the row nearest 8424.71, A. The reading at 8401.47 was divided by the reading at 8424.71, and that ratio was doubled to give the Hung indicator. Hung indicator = 2.07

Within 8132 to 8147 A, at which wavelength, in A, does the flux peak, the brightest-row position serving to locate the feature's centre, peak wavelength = 8144.33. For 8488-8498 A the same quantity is 8488.97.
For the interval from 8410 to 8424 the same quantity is 8411.14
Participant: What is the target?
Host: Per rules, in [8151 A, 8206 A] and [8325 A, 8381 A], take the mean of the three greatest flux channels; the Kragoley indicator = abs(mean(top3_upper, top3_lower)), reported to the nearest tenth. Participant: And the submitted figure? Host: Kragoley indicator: 14.3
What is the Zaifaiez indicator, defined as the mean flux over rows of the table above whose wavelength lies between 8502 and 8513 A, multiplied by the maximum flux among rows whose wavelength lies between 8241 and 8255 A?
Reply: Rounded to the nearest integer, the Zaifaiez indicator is 192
